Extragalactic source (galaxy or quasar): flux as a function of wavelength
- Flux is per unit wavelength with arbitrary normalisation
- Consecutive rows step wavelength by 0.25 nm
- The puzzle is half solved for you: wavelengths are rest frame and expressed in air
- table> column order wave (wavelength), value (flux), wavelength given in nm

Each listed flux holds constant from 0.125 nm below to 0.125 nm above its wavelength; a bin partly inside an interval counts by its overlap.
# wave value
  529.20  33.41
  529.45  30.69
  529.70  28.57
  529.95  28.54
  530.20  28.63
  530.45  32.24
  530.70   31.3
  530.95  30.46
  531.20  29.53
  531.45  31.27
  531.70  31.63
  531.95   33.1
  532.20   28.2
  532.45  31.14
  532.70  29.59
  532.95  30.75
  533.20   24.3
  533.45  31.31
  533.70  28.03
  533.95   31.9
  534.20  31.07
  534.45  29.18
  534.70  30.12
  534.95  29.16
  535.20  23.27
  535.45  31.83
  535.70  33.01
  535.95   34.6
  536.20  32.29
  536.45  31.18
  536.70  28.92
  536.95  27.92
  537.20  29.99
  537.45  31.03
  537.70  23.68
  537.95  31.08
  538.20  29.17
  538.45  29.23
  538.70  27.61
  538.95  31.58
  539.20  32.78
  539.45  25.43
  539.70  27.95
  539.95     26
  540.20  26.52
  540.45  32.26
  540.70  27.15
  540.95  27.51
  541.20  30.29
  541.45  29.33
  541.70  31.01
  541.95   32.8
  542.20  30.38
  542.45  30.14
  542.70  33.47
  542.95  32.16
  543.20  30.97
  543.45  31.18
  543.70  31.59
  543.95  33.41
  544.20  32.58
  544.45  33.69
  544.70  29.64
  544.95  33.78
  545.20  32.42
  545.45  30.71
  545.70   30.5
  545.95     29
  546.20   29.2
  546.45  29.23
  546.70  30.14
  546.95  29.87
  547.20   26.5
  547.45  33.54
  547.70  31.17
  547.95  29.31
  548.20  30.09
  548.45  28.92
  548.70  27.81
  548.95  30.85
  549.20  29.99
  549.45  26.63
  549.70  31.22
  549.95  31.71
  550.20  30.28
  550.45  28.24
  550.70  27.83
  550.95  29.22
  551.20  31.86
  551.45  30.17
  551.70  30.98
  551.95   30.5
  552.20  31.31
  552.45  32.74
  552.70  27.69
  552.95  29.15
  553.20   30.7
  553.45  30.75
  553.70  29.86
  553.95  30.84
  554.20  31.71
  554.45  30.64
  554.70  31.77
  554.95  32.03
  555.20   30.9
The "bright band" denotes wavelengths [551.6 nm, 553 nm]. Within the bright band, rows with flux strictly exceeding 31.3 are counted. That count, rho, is 2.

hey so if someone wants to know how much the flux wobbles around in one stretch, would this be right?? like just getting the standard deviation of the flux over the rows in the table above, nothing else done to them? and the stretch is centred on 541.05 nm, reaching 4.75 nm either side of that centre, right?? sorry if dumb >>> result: 2.4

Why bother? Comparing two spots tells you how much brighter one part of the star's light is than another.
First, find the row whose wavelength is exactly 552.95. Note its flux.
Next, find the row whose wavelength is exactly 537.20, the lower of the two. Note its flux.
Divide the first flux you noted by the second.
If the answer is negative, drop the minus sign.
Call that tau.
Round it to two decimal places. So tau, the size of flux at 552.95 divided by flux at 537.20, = 0.97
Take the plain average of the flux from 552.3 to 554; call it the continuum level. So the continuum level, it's 30.2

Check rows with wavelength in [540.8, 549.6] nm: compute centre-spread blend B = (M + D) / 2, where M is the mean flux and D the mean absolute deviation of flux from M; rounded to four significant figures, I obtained 16.03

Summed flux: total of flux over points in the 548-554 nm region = 719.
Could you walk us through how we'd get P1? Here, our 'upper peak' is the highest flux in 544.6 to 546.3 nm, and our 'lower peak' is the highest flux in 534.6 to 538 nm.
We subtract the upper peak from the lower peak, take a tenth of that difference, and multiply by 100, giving 8.2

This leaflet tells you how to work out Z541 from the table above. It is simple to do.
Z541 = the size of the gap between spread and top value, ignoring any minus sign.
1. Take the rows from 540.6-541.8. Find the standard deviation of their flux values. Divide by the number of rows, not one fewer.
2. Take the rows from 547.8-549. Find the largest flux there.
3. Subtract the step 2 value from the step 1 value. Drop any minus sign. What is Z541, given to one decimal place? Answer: 29.3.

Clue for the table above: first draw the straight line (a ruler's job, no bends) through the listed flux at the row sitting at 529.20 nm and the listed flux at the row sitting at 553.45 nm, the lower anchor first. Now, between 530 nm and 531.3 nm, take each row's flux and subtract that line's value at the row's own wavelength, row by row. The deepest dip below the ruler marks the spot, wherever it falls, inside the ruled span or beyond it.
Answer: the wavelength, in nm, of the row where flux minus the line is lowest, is 530.20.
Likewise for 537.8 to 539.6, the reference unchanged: 539.45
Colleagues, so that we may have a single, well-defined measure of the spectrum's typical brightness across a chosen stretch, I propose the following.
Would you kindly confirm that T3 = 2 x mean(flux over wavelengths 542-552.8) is 61.1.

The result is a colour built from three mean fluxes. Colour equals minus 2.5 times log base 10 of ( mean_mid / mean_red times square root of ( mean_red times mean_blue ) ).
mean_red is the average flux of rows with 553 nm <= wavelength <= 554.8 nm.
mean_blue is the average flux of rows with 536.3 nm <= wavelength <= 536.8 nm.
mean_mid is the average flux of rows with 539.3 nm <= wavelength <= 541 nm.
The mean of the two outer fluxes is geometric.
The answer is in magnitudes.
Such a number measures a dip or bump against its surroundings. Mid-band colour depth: -3.59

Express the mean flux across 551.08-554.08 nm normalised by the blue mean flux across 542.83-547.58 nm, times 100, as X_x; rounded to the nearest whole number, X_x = 98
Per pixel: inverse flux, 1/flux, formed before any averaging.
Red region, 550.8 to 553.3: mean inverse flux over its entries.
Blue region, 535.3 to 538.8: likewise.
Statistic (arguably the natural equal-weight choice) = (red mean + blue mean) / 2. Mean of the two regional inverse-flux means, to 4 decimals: 0.0332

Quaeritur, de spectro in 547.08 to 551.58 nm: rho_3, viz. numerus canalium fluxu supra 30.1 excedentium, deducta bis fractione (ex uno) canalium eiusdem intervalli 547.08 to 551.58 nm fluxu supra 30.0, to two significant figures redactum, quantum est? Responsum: 7.0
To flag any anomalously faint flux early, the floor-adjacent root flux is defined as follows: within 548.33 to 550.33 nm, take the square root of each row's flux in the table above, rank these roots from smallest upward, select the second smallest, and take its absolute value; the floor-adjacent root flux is 5.27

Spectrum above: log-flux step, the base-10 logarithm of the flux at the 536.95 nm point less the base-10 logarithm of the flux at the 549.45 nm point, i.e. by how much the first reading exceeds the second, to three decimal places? 0.021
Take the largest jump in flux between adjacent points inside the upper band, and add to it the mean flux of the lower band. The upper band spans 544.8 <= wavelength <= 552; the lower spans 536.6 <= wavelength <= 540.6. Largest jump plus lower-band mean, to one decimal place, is 35.9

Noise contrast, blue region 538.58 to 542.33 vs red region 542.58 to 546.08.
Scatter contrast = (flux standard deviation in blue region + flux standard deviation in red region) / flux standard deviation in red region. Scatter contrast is 2.65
